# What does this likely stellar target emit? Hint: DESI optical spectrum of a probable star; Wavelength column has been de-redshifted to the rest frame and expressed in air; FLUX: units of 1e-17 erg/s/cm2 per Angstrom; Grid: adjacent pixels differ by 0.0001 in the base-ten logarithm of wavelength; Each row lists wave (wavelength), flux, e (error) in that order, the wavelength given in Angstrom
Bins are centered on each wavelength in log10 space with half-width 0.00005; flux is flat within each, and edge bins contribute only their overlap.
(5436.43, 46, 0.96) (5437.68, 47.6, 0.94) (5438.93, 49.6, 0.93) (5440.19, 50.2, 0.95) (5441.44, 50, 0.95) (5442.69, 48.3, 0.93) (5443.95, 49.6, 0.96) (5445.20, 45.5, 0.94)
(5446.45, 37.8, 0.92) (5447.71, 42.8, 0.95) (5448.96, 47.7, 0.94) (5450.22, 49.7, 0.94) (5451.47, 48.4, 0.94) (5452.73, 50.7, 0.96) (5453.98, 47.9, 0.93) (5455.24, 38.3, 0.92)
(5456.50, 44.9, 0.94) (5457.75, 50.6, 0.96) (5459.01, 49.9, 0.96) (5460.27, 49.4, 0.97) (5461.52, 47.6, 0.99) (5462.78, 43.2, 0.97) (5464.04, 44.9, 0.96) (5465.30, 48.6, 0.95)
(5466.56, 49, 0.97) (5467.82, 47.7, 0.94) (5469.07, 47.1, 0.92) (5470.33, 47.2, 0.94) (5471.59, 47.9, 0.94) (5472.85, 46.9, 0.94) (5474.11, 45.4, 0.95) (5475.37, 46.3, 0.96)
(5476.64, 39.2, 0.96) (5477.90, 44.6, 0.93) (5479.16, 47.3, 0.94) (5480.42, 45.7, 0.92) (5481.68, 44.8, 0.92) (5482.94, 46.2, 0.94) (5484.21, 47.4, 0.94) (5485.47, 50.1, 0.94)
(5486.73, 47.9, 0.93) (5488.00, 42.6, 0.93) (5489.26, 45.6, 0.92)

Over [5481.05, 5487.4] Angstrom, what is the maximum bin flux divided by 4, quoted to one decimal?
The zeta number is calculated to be 12.5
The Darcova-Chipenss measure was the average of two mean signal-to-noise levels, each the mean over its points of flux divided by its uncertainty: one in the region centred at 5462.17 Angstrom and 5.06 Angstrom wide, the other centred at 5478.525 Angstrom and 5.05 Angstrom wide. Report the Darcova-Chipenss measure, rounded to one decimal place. 47.4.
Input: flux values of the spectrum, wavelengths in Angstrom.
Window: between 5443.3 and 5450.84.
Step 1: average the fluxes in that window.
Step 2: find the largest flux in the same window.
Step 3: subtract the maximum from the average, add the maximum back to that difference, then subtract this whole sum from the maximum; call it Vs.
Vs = 4.2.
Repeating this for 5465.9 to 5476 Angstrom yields 1.8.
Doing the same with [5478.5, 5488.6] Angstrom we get 3.6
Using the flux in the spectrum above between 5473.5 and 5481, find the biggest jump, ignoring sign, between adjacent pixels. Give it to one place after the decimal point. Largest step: 7.1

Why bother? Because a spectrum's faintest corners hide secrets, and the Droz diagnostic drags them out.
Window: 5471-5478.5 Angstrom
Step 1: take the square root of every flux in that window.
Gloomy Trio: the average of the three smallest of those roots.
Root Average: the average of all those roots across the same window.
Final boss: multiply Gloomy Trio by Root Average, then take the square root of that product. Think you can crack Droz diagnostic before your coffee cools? 6.63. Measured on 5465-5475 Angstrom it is 6.85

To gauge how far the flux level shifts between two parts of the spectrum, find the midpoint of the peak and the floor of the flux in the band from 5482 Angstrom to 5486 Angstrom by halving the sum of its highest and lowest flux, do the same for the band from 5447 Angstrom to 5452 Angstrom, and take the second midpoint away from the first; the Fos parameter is 1.9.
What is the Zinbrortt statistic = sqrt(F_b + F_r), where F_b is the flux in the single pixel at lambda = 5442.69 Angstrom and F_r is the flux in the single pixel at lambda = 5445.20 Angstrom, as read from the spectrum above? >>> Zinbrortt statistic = 9.69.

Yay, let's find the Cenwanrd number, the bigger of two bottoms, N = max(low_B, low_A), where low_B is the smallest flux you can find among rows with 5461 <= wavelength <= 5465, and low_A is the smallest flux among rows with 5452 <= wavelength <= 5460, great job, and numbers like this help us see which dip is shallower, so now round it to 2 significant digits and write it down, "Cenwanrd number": 43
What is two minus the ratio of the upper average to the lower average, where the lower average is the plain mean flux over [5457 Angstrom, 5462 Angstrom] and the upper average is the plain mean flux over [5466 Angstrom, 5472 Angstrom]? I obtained 1.03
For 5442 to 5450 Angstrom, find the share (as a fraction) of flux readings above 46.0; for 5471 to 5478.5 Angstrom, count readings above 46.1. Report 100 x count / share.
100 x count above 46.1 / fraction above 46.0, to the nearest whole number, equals 600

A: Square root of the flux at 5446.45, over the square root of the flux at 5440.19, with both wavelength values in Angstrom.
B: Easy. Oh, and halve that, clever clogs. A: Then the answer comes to 0.434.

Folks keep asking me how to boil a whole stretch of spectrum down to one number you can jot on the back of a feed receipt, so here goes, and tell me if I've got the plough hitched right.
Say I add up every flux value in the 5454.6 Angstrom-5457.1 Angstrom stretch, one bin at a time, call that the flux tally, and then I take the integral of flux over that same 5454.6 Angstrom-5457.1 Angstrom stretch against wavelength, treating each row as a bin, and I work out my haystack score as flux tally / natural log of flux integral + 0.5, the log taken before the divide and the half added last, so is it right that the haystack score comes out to 18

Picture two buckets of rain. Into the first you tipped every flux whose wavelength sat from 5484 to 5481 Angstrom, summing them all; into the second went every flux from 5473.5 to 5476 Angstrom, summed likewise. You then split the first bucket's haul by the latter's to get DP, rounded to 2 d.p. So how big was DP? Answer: 0.99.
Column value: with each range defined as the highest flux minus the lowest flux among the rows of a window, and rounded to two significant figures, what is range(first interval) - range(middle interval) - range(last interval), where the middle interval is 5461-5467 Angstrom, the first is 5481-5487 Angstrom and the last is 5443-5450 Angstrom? -12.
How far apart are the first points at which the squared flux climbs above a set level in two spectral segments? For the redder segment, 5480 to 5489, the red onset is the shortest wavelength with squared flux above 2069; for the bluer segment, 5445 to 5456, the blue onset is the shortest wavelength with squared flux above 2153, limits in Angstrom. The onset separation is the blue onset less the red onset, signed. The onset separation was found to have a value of -31.5 Angstrom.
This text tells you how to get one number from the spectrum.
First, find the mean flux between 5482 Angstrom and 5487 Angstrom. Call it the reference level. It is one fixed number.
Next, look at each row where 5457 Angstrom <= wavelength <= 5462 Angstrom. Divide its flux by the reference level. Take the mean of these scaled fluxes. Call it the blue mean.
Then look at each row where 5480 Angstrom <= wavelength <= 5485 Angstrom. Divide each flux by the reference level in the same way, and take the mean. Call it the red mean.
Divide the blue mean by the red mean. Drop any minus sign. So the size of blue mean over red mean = 1.07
